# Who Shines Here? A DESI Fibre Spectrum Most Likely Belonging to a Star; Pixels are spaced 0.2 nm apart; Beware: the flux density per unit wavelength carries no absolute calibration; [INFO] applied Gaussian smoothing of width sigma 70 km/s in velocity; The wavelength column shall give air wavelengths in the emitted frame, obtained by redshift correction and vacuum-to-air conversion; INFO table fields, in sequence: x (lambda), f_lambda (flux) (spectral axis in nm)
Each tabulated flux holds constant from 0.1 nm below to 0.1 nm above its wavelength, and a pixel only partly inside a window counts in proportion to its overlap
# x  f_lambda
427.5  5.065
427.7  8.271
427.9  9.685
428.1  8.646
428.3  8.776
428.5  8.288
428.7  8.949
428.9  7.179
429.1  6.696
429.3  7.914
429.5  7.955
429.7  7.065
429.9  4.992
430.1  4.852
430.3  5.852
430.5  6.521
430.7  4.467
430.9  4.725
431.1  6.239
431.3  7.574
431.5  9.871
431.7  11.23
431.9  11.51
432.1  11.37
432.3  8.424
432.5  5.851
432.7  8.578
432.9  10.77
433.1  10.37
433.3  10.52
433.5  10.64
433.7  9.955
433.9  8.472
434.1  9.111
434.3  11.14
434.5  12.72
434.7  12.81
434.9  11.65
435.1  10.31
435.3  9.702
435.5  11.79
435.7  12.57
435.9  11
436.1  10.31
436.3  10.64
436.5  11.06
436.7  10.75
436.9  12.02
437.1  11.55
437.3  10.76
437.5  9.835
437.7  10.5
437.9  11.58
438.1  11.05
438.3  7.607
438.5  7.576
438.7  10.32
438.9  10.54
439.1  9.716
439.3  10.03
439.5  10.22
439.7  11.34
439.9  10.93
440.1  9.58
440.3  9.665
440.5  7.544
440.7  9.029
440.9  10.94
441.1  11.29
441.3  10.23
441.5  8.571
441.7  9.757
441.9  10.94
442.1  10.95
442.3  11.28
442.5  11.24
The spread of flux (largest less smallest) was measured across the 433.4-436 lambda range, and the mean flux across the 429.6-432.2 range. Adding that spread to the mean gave 11.7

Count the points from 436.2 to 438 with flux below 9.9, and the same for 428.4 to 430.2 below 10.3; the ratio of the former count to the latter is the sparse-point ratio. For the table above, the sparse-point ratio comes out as 0.11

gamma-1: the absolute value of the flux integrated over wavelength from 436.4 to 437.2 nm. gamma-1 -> 9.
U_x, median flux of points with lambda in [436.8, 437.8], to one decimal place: 10.8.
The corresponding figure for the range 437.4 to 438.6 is 10.2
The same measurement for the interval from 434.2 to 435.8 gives 11.7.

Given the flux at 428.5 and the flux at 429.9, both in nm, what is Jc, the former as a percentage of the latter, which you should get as 166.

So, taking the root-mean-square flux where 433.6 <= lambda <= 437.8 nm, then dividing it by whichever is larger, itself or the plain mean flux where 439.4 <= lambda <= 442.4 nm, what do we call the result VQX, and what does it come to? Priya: 1.00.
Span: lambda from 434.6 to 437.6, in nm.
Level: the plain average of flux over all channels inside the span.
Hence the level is 11.1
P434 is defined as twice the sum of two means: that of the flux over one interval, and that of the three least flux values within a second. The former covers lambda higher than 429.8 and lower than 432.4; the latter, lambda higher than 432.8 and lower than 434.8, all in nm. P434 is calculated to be 33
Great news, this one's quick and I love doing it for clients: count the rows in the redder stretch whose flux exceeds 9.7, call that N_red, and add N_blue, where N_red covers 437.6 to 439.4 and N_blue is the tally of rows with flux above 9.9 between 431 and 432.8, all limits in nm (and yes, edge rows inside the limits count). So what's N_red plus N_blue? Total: 10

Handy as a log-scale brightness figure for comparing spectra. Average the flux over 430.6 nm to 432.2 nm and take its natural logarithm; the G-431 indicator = 2.13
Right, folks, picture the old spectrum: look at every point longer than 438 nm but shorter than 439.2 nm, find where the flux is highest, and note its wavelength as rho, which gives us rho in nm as 438.1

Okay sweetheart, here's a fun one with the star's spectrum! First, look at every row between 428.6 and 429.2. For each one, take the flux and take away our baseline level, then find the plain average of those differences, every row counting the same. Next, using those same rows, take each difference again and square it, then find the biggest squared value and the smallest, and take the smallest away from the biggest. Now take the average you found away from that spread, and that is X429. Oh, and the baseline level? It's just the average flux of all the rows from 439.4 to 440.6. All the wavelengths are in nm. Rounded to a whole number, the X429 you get 12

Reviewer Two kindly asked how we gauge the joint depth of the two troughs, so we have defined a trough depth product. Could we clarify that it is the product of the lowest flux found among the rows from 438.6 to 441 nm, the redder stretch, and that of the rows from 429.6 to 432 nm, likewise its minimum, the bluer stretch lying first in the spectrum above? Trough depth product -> 34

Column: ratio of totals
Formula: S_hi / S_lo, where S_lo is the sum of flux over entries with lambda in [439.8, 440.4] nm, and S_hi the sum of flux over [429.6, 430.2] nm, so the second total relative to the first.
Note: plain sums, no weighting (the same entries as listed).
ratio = 0.56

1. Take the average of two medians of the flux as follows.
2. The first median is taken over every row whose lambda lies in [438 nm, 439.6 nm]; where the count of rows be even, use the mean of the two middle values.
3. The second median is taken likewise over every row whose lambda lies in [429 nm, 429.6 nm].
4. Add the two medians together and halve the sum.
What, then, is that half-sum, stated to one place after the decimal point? 9.0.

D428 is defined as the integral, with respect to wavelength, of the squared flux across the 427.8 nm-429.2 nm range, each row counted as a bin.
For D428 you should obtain 98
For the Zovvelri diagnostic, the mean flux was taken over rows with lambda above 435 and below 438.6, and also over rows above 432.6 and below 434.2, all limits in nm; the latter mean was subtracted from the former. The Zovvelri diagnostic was 1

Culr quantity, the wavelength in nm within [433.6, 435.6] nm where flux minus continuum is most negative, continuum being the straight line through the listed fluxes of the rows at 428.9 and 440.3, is 433.9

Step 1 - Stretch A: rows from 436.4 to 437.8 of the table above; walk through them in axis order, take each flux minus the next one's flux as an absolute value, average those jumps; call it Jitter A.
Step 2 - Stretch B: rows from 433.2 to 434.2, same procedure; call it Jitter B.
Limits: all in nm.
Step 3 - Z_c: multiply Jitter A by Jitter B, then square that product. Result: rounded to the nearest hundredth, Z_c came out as 0.29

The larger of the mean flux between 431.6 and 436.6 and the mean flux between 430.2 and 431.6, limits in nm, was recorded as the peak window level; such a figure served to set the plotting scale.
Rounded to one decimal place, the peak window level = 10.5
